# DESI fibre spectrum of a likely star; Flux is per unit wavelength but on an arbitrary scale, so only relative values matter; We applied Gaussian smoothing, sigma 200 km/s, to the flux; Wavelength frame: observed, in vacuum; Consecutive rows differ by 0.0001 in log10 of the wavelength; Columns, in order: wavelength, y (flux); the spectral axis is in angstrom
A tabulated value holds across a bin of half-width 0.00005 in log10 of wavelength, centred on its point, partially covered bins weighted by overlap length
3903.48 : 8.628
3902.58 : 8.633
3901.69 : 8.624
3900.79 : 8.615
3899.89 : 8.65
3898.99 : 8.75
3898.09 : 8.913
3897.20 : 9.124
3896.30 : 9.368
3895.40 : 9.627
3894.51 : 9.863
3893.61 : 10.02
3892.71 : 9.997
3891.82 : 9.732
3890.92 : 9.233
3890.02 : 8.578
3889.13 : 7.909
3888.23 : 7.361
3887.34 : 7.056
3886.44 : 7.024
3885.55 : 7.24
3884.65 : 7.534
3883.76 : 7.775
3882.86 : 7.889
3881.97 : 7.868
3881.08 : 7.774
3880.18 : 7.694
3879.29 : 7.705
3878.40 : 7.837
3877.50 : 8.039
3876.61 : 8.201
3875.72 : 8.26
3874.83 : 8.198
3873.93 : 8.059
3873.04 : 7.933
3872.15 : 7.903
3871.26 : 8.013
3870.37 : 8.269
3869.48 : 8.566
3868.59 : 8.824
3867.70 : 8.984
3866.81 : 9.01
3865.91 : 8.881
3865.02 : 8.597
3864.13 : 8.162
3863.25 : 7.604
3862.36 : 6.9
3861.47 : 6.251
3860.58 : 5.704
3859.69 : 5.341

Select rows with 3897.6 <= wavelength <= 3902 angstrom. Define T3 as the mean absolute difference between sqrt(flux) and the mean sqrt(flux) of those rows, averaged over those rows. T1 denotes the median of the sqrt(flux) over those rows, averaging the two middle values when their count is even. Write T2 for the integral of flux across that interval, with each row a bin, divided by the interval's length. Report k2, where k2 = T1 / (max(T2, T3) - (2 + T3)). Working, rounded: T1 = 2.94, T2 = 8.7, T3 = 0.016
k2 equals 0.44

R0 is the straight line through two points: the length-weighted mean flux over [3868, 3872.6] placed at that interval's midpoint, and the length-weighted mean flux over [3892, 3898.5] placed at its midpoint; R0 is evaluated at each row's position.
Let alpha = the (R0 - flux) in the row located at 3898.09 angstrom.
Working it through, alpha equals 0.81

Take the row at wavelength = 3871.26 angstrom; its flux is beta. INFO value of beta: 8.013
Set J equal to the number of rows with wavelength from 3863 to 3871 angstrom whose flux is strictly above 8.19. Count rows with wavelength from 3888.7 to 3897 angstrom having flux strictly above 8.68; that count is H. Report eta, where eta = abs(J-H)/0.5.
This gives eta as 0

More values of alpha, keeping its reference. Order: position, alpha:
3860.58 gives 2.16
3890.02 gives 0.74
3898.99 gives 1.02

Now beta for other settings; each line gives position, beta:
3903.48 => 8.628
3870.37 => 8.269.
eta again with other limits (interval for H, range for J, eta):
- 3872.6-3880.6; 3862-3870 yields 12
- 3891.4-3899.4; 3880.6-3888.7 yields 18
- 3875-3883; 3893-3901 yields 18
